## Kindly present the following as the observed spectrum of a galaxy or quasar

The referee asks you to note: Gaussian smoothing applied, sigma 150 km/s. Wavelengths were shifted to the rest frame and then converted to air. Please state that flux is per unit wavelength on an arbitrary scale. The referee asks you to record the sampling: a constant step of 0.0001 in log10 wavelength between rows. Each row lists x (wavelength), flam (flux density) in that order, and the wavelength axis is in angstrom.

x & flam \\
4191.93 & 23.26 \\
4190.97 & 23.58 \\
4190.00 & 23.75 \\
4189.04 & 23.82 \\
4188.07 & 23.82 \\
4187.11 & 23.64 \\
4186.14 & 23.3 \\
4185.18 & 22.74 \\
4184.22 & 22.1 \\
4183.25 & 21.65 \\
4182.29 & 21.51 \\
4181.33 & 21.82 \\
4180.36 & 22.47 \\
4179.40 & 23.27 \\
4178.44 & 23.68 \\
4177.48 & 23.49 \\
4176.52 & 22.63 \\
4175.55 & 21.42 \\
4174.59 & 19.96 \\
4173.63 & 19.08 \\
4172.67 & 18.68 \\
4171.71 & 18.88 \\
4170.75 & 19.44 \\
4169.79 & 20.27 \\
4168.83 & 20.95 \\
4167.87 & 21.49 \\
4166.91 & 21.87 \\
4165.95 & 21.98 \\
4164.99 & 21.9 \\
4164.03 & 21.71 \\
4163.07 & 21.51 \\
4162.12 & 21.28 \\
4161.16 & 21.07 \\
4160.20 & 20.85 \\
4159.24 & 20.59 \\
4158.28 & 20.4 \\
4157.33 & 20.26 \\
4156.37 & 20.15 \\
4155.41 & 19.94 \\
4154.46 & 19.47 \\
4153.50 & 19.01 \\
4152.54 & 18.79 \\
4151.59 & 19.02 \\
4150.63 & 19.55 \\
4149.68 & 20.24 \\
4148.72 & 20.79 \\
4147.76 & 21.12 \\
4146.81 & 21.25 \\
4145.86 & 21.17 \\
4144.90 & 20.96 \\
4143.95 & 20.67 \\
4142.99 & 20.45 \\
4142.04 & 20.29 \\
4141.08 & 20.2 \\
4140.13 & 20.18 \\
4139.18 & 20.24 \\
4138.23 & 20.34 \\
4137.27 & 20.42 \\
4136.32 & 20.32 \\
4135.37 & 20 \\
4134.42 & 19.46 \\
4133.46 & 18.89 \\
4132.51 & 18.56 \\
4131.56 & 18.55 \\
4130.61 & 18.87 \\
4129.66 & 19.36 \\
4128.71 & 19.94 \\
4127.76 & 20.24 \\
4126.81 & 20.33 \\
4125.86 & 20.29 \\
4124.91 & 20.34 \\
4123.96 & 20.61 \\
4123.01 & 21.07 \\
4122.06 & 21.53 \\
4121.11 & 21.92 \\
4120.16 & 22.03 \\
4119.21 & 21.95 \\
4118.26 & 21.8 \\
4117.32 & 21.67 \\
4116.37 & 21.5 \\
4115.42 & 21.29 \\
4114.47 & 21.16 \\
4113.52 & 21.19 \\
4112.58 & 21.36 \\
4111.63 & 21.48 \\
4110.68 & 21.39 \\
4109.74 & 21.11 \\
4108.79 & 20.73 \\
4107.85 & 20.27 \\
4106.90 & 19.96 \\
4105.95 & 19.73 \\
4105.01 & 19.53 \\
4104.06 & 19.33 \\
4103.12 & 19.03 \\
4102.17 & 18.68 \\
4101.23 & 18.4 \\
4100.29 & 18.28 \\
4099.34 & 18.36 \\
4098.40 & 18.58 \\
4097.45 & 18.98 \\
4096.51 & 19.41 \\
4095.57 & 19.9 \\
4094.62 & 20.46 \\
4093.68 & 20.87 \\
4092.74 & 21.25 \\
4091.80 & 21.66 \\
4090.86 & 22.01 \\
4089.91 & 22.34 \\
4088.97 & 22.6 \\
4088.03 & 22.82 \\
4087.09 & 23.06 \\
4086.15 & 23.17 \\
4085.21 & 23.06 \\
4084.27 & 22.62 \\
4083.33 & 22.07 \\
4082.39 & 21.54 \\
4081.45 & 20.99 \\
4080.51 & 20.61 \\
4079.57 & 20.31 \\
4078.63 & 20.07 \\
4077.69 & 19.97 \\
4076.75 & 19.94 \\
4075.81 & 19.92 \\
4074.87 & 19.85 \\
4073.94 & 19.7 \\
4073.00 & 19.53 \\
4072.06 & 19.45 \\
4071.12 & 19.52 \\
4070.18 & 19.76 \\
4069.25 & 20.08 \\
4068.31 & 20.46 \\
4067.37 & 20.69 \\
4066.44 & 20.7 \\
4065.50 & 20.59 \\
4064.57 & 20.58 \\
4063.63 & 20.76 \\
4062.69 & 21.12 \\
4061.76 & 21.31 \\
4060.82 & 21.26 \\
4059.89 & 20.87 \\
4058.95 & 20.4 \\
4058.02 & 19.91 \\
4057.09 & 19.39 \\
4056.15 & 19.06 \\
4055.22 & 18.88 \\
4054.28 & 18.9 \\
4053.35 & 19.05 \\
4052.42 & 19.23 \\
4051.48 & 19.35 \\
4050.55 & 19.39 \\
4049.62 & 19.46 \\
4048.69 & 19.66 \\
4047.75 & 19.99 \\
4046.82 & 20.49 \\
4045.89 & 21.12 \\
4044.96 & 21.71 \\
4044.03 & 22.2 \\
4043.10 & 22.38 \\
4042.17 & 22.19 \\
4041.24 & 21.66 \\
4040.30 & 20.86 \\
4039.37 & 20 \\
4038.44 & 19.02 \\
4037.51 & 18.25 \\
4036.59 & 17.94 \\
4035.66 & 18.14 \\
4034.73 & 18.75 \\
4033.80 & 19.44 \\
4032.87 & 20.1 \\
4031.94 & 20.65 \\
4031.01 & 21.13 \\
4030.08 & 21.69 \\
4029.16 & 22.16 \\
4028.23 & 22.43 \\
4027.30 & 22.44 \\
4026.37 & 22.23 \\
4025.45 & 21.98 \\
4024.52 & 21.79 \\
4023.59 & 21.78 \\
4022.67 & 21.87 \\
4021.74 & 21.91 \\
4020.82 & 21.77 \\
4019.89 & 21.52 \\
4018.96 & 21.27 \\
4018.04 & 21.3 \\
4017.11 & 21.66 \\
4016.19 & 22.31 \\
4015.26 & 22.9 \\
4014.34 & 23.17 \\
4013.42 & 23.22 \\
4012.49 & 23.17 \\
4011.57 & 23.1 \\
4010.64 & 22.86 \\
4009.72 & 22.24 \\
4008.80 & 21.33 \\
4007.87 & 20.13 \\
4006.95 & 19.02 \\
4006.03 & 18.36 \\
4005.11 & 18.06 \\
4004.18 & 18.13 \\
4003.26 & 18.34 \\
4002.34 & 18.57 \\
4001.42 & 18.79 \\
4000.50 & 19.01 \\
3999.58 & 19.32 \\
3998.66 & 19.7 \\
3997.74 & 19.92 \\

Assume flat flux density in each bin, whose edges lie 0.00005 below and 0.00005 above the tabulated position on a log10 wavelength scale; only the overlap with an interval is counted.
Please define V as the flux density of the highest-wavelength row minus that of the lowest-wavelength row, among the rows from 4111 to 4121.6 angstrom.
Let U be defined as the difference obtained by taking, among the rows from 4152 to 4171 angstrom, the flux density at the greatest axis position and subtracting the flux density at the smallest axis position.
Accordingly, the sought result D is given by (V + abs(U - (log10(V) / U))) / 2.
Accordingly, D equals 0.82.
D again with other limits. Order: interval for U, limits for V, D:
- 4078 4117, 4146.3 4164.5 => 1.06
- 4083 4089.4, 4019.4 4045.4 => 1.04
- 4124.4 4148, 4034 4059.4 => 1.08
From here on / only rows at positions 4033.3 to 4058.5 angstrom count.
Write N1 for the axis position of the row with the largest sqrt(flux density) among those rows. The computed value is 4043.10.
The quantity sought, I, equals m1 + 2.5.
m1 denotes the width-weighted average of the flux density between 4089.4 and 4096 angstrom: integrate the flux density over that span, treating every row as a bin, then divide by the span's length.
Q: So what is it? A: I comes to 23.7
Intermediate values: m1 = 21.2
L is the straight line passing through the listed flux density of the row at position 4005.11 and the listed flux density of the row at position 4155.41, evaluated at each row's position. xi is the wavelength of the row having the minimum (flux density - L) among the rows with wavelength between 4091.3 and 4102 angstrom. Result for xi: 4100.29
